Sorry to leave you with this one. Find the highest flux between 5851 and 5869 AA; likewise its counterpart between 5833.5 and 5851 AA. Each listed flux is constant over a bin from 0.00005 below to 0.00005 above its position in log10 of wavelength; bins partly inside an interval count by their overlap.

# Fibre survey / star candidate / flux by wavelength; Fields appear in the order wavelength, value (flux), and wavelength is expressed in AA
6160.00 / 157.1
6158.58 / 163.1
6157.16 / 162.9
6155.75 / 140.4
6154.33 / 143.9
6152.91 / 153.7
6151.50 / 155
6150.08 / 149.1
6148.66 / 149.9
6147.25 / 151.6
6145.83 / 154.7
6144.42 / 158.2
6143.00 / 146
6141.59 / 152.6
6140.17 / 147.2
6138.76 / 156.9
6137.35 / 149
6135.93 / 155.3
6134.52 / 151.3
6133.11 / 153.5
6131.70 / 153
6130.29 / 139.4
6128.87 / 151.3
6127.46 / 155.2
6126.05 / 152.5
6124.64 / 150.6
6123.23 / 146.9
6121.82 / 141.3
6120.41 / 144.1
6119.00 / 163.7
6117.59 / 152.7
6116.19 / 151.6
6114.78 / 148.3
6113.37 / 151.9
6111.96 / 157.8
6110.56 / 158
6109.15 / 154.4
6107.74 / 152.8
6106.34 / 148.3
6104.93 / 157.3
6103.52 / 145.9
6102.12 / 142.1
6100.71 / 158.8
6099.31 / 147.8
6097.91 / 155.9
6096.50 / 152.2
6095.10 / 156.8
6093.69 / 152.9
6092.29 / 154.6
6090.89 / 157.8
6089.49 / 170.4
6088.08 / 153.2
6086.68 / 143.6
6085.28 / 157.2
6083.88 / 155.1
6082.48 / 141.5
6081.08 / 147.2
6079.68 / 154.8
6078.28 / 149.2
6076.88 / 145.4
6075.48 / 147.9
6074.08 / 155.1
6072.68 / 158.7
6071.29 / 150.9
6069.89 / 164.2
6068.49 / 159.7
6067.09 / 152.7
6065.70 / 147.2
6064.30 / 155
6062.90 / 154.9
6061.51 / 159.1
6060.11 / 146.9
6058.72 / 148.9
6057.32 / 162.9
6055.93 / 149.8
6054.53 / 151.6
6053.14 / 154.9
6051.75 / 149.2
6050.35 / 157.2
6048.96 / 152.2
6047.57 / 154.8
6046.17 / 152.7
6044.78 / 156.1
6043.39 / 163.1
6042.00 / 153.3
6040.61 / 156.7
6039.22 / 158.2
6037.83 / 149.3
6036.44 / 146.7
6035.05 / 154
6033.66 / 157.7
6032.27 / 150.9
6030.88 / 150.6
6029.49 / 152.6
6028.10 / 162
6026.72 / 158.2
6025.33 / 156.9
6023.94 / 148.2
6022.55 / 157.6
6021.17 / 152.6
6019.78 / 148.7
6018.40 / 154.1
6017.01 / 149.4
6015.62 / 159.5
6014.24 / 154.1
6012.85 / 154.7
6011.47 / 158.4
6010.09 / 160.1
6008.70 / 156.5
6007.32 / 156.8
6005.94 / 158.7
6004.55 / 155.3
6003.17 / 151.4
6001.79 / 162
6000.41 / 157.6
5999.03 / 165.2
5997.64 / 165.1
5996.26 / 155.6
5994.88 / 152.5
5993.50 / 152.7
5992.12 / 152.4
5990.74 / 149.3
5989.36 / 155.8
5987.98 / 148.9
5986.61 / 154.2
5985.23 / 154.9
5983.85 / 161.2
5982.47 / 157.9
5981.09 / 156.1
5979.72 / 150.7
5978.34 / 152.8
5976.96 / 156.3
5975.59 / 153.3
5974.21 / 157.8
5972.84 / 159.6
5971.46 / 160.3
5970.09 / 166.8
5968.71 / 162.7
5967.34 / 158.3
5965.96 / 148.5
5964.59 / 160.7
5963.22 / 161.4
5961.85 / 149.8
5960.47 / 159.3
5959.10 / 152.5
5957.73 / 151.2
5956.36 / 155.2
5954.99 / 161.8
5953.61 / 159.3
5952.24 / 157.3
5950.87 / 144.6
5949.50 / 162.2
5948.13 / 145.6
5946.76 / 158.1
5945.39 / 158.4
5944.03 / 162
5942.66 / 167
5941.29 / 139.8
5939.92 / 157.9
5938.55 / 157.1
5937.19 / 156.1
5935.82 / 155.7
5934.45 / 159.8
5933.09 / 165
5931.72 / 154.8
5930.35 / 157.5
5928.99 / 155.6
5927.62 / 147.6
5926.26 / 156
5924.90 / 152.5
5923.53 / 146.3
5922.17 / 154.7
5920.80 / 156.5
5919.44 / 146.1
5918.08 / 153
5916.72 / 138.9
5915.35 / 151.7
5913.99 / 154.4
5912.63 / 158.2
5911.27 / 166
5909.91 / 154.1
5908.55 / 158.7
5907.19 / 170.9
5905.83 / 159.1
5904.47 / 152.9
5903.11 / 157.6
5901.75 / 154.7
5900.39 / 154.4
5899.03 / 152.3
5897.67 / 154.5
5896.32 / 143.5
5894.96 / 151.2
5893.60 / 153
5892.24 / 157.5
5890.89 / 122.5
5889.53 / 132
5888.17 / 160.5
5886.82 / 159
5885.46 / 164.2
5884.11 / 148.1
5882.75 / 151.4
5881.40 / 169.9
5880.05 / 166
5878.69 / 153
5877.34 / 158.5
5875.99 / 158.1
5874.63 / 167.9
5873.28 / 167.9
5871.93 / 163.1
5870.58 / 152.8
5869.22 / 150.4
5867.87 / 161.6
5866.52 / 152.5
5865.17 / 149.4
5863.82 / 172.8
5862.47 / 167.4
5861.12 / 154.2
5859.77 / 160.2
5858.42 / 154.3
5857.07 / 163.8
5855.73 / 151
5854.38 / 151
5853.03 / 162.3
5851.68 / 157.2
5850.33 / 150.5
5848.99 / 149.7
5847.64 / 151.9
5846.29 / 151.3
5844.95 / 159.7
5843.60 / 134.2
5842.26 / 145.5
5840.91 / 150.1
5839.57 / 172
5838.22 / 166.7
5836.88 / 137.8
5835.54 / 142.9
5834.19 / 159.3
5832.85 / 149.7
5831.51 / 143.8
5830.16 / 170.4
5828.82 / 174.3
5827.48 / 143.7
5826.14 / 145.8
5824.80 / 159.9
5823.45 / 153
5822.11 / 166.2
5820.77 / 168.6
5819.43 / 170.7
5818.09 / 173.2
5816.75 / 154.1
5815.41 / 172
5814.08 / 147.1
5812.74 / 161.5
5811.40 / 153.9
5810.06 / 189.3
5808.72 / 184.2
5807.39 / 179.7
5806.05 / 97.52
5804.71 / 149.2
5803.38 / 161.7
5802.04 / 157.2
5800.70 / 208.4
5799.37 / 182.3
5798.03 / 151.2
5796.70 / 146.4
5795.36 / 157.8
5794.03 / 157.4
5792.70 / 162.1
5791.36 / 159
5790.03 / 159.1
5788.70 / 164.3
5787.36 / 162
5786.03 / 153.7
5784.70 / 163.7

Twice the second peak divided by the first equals 1.99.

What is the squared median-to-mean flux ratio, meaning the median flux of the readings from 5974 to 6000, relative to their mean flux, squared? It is 0.994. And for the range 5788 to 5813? 0.962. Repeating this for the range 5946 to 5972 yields 1.022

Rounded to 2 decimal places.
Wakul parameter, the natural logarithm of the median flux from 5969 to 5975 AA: 5.07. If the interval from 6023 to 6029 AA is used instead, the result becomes 5.06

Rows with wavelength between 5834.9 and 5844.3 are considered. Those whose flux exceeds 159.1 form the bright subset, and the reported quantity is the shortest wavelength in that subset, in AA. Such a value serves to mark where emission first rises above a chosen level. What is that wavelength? 5838.22 AA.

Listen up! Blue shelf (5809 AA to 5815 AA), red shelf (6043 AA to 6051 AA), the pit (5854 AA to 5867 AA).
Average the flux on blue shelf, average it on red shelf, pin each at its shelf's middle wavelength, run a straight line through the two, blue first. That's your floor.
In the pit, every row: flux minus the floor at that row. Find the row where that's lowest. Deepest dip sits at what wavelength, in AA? 5865.17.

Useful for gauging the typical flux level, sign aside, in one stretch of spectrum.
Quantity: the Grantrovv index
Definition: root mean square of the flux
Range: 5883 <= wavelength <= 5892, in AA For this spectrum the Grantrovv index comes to 149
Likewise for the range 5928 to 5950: 157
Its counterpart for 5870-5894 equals 156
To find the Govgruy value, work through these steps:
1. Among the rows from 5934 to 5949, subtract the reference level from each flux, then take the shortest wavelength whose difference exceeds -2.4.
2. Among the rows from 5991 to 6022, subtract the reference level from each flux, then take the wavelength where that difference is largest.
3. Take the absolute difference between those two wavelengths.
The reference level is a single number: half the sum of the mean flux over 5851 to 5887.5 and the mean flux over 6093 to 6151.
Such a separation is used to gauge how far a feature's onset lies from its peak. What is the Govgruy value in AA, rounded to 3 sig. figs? 64.6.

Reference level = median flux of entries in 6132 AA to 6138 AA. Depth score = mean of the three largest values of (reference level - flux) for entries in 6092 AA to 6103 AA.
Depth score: 5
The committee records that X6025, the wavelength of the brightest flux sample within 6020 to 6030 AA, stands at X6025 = 6028.10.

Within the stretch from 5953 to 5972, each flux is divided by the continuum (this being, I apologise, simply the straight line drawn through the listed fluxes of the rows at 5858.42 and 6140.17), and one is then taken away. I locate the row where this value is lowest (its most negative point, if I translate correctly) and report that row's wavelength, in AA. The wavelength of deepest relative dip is 5965.96 AA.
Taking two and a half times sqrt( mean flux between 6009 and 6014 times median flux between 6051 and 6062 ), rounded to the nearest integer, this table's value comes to 385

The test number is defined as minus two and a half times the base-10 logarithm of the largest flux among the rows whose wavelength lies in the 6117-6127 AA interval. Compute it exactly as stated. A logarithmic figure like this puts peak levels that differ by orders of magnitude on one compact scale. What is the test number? -5.54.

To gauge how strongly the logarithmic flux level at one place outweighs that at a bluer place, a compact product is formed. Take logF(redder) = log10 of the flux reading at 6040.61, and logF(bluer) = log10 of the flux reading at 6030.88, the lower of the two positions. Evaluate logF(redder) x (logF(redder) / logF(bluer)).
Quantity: 2.212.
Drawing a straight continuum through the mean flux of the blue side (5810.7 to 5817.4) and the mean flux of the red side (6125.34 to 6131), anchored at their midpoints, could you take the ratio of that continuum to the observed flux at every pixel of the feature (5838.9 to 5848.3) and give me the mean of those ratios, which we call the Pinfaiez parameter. 1.04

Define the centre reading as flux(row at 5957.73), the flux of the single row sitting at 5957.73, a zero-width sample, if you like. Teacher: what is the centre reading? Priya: 151.2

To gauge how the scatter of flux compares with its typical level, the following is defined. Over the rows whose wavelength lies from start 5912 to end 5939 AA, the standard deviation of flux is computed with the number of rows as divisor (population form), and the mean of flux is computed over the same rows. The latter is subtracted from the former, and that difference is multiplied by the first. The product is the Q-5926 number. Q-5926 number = -822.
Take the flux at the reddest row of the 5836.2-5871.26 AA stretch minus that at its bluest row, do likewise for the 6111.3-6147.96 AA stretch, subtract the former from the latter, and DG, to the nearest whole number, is -21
